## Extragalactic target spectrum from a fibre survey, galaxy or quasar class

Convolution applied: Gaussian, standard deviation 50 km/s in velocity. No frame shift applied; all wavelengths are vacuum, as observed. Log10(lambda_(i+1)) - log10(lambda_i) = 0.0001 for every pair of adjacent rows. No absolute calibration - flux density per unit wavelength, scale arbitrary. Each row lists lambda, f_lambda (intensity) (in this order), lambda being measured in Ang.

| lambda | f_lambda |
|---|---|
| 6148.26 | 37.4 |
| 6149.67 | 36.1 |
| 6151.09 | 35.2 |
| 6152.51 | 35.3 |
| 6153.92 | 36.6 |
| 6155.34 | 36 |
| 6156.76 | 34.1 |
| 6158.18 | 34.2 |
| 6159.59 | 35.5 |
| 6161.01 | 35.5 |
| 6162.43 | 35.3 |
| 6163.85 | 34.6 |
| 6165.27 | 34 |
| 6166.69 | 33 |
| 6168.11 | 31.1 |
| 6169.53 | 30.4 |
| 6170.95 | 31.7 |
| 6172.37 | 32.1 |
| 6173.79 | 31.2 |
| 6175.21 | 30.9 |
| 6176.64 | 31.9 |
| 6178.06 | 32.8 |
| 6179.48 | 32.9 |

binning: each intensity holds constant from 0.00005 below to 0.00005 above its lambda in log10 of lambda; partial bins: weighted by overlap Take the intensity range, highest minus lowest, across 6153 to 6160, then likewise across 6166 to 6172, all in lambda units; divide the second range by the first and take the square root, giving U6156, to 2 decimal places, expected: 1.02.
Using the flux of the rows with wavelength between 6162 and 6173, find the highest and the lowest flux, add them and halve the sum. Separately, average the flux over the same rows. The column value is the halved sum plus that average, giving 65.6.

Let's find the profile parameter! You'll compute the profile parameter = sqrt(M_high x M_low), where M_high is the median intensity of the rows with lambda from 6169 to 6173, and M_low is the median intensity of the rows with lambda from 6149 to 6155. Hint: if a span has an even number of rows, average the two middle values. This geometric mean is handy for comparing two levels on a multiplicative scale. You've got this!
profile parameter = 33.6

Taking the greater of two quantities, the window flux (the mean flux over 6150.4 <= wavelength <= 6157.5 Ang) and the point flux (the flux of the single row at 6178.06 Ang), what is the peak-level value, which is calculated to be 35.4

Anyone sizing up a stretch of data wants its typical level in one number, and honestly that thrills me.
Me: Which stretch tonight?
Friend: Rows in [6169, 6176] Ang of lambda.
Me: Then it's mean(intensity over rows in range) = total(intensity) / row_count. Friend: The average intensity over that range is 31.3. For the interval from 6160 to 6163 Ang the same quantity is 35.4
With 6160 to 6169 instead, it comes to 33.9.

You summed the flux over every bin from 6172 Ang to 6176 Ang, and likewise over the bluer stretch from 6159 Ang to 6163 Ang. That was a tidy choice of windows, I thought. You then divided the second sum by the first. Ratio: 1.1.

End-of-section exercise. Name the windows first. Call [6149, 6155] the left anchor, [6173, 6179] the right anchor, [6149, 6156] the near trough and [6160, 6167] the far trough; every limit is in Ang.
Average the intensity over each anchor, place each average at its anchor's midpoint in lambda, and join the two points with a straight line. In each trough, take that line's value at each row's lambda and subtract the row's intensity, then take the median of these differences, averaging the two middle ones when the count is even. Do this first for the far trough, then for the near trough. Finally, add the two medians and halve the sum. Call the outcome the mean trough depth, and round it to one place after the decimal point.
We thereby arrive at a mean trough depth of -0.4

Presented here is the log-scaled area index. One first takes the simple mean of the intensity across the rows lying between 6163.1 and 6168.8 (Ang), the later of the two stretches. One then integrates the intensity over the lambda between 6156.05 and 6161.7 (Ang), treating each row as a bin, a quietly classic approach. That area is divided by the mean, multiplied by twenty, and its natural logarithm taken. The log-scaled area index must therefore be 4.78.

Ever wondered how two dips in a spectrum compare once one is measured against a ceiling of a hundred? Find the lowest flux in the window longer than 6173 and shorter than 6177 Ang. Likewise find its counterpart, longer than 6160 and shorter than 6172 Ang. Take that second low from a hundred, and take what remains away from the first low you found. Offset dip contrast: -39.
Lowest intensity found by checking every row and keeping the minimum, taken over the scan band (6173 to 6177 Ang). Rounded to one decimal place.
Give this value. 30.9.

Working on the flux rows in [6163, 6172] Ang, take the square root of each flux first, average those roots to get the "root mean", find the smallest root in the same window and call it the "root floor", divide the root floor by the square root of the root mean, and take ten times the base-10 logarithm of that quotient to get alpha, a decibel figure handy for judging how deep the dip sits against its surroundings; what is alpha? 3.64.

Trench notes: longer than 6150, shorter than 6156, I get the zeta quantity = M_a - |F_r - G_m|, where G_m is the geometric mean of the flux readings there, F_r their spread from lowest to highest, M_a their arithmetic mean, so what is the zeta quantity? 1.40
